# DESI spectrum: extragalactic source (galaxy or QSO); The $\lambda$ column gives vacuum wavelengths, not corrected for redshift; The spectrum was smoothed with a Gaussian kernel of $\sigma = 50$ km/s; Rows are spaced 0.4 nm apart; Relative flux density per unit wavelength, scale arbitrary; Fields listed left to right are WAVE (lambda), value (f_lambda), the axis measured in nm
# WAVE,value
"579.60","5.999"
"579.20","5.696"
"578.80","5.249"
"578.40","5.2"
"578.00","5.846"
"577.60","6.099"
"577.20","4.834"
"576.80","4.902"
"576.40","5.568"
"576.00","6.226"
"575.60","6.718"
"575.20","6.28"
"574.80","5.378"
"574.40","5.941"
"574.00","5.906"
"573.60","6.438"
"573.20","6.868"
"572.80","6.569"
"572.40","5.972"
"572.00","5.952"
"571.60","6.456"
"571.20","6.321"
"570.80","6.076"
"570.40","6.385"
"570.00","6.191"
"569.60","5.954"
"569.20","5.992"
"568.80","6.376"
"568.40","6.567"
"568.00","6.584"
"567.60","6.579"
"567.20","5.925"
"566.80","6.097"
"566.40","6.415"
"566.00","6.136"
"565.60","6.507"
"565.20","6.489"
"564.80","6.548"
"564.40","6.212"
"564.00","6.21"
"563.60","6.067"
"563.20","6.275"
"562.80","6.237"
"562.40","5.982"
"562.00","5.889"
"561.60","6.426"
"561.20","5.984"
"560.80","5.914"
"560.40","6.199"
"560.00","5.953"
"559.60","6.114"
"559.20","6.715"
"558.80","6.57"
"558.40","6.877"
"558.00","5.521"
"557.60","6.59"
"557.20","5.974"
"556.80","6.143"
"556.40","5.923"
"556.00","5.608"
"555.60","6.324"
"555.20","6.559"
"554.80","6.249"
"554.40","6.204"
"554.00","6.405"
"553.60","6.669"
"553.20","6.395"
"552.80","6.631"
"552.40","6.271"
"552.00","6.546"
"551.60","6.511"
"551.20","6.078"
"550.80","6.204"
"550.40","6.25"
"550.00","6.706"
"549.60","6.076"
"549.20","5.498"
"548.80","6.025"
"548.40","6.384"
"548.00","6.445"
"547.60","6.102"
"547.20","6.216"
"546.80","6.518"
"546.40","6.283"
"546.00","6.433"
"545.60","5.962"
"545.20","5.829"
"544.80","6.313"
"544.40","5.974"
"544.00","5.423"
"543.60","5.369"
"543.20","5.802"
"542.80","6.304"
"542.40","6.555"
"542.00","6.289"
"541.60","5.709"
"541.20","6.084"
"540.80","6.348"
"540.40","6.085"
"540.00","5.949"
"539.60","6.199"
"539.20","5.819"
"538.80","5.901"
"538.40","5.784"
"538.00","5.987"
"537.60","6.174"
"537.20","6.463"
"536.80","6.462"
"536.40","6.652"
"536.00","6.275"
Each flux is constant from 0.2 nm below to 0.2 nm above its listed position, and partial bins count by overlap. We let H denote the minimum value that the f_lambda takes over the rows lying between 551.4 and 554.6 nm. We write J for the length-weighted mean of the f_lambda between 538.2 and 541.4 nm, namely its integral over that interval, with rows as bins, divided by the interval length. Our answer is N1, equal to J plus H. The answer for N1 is 12.23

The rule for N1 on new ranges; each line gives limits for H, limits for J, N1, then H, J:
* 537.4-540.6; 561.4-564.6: 11.95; 5.784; 6.16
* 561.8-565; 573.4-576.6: 11.95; 5.889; 6.06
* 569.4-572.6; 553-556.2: 12.25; 5.952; 6.30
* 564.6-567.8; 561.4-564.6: 12.09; 5.925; 6.16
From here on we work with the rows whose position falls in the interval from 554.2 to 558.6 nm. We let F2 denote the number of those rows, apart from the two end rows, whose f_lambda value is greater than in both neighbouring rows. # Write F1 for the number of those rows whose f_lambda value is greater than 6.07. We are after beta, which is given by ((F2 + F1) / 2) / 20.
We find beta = 0.25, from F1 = 7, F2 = 3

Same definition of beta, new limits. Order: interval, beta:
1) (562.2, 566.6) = 0.30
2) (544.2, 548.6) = 0.30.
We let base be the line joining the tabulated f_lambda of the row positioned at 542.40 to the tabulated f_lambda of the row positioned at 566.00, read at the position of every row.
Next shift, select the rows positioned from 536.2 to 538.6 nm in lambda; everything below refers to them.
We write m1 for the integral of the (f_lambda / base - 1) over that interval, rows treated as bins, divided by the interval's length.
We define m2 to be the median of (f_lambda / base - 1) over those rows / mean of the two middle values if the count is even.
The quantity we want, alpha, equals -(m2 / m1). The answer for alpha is -0.8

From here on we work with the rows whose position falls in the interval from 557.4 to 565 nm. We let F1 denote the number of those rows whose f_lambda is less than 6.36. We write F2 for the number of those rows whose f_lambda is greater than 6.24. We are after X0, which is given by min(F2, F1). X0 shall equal 7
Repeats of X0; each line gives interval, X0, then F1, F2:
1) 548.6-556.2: 11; 11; 12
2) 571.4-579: 6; 14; 6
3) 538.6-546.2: 6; 17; 6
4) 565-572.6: 10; 10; 10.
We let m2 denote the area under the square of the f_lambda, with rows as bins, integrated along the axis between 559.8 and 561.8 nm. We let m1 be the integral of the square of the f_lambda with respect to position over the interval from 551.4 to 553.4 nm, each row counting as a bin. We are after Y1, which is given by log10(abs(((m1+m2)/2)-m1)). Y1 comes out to 0.67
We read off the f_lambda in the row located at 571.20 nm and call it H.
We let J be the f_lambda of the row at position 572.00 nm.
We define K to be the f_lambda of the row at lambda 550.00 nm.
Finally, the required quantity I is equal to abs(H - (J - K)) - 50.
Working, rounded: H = 6.321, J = 5.952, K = 6.706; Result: -42.9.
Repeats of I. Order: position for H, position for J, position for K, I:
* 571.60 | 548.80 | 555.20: -43.0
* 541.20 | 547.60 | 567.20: -44.1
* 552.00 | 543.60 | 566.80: -42.7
